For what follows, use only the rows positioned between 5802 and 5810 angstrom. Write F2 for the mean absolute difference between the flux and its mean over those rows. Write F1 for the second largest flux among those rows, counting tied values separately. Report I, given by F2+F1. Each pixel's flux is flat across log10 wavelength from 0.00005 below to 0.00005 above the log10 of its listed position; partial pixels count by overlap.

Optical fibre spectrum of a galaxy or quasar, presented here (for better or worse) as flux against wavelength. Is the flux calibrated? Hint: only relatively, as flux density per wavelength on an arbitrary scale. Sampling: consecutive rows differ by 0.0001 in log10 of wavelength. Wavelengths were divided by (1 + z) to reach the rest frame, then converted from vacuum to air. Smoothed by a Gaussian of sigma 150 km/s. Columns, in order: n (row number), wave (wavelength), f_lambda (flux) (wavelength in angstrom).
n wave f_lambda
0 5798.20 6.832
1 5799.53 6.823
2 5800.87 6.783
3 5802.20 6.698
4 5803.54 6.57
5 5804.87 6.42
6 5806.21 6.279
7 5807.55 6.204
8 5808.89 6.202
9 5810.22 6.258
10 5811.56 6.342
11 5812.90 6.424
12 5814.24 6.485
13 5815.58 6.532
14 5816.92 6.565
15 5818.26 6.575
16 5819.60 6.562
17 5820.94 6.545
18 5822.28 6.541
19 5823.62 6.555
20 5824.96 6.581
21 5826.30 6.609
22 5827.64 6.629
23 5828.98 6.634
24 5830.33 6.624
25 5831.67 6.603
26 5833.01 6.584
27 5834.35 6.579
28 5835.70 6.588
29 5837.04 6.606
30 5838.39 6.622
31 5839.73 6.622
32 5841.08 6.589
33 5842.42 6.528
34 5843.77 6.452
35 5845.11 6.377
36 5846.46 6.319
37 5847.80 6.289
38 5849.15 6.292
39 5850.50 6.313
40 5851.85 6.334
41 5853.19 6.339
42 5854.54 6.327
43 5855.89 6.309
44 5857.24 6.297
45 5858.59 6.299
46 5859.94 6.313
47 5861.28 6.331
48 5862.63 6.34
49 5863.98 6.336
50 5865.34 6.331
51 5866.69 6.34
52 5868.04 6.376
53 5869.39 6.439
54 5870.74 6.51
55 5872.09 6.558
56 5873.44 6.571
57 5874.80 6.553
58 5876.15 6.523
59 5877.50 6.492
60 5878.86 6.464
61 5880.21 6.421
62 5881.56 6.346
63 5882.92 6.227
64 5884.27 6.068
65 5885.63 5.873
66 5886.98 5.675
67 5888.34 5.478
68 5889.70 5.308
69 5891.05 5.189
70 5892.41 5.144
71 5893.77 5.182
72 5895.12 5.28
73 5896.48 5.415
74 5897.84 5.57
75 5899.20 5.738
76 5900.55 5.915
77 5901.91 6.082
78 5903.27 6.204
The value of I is 6.74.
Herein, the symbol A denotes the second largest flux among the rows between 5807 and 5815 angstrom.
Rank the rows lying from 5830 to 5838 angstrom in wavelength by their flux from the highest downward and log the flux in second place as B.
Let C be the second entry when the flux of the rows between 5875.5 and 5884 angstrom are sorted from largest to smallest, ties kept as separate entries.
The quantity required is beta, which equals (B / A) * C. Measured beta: 6.7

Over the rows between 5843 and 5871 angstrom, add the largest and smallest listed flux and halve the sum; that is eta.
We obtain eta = 6.40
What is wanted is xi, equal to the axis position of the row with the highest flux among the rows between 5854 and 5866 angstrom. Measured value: 5862.63 angstrom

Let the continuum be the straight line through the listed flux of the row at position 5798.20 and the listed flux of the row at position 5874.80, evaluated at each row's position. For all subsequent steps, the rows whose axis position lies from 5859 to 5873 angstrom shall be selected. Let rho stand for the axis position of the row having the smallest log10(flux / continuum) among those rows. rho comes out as 5859.94 angstrom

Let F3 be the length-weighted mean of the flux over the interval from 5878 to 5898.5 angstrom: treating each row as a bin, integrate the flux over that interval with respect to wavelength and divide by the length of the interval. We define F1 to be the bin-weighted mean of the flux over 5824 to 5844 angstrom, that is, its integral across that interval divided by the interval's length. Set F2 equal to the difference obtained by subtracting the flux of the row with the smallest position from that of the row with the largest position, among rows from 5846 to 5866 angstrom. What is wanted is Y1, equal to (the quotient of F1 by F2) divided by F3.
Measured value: 96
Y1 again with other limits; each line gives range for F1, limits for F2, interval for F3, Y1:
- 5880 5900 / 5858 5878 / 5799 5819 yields 5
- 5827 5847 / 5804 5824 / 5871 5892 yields 8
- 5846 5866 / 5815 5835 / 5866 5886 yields 21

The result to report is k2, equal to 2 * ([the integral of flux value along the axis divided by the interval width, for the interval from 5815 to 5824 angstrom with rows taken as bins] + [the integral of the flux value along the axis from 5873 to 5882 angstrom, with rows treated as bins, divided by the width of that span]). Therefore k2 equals 26.1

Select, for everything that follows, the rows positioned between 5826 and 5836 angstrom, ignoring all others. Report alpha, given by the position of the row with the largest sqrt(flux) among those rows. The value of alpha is 5828.98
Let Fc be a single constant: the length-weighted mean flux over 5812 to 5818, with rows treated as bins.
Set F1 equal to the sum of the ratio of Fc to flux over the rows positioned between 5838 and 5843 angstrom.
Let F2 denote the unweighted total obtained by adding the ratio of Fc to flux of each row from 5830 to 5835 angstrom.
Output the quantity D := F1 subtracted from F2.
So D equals 0.00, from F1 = 3.942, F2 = 3.94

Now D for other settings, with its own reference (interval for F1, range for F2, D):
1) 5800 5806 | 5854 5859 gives 0.19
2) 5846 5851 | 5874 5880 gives -0.13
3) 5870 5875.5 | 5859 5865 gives 0.14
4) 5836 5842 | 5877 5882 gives 0.11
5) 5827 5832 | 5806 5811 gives 0.24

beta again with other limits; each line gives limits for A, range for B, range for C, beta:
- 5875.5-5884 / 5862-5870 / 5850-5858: 6.2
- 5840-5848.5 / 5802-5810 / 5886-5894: 5.5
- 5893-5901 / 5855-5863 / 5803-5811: 7.1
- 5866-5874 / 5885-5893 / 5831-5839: 5.7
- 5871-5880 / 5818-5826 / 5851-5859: 6.4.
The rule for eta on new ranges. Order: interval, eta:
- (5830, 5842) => 6.60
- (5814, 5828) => 6.56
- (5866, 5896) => 5.86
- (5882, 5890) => 5.77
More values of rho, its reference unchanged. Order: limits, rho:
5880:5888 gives 5886.98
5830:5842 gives 5834.35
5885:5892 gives 5891.05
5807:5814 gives 5807.55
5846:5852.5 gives 5847.80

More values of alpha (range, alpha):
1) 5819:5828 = 5827.64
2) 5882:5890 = 5882.92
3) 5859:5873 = 5872.09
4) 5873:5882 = 5873.44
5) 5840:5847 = 5841.08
